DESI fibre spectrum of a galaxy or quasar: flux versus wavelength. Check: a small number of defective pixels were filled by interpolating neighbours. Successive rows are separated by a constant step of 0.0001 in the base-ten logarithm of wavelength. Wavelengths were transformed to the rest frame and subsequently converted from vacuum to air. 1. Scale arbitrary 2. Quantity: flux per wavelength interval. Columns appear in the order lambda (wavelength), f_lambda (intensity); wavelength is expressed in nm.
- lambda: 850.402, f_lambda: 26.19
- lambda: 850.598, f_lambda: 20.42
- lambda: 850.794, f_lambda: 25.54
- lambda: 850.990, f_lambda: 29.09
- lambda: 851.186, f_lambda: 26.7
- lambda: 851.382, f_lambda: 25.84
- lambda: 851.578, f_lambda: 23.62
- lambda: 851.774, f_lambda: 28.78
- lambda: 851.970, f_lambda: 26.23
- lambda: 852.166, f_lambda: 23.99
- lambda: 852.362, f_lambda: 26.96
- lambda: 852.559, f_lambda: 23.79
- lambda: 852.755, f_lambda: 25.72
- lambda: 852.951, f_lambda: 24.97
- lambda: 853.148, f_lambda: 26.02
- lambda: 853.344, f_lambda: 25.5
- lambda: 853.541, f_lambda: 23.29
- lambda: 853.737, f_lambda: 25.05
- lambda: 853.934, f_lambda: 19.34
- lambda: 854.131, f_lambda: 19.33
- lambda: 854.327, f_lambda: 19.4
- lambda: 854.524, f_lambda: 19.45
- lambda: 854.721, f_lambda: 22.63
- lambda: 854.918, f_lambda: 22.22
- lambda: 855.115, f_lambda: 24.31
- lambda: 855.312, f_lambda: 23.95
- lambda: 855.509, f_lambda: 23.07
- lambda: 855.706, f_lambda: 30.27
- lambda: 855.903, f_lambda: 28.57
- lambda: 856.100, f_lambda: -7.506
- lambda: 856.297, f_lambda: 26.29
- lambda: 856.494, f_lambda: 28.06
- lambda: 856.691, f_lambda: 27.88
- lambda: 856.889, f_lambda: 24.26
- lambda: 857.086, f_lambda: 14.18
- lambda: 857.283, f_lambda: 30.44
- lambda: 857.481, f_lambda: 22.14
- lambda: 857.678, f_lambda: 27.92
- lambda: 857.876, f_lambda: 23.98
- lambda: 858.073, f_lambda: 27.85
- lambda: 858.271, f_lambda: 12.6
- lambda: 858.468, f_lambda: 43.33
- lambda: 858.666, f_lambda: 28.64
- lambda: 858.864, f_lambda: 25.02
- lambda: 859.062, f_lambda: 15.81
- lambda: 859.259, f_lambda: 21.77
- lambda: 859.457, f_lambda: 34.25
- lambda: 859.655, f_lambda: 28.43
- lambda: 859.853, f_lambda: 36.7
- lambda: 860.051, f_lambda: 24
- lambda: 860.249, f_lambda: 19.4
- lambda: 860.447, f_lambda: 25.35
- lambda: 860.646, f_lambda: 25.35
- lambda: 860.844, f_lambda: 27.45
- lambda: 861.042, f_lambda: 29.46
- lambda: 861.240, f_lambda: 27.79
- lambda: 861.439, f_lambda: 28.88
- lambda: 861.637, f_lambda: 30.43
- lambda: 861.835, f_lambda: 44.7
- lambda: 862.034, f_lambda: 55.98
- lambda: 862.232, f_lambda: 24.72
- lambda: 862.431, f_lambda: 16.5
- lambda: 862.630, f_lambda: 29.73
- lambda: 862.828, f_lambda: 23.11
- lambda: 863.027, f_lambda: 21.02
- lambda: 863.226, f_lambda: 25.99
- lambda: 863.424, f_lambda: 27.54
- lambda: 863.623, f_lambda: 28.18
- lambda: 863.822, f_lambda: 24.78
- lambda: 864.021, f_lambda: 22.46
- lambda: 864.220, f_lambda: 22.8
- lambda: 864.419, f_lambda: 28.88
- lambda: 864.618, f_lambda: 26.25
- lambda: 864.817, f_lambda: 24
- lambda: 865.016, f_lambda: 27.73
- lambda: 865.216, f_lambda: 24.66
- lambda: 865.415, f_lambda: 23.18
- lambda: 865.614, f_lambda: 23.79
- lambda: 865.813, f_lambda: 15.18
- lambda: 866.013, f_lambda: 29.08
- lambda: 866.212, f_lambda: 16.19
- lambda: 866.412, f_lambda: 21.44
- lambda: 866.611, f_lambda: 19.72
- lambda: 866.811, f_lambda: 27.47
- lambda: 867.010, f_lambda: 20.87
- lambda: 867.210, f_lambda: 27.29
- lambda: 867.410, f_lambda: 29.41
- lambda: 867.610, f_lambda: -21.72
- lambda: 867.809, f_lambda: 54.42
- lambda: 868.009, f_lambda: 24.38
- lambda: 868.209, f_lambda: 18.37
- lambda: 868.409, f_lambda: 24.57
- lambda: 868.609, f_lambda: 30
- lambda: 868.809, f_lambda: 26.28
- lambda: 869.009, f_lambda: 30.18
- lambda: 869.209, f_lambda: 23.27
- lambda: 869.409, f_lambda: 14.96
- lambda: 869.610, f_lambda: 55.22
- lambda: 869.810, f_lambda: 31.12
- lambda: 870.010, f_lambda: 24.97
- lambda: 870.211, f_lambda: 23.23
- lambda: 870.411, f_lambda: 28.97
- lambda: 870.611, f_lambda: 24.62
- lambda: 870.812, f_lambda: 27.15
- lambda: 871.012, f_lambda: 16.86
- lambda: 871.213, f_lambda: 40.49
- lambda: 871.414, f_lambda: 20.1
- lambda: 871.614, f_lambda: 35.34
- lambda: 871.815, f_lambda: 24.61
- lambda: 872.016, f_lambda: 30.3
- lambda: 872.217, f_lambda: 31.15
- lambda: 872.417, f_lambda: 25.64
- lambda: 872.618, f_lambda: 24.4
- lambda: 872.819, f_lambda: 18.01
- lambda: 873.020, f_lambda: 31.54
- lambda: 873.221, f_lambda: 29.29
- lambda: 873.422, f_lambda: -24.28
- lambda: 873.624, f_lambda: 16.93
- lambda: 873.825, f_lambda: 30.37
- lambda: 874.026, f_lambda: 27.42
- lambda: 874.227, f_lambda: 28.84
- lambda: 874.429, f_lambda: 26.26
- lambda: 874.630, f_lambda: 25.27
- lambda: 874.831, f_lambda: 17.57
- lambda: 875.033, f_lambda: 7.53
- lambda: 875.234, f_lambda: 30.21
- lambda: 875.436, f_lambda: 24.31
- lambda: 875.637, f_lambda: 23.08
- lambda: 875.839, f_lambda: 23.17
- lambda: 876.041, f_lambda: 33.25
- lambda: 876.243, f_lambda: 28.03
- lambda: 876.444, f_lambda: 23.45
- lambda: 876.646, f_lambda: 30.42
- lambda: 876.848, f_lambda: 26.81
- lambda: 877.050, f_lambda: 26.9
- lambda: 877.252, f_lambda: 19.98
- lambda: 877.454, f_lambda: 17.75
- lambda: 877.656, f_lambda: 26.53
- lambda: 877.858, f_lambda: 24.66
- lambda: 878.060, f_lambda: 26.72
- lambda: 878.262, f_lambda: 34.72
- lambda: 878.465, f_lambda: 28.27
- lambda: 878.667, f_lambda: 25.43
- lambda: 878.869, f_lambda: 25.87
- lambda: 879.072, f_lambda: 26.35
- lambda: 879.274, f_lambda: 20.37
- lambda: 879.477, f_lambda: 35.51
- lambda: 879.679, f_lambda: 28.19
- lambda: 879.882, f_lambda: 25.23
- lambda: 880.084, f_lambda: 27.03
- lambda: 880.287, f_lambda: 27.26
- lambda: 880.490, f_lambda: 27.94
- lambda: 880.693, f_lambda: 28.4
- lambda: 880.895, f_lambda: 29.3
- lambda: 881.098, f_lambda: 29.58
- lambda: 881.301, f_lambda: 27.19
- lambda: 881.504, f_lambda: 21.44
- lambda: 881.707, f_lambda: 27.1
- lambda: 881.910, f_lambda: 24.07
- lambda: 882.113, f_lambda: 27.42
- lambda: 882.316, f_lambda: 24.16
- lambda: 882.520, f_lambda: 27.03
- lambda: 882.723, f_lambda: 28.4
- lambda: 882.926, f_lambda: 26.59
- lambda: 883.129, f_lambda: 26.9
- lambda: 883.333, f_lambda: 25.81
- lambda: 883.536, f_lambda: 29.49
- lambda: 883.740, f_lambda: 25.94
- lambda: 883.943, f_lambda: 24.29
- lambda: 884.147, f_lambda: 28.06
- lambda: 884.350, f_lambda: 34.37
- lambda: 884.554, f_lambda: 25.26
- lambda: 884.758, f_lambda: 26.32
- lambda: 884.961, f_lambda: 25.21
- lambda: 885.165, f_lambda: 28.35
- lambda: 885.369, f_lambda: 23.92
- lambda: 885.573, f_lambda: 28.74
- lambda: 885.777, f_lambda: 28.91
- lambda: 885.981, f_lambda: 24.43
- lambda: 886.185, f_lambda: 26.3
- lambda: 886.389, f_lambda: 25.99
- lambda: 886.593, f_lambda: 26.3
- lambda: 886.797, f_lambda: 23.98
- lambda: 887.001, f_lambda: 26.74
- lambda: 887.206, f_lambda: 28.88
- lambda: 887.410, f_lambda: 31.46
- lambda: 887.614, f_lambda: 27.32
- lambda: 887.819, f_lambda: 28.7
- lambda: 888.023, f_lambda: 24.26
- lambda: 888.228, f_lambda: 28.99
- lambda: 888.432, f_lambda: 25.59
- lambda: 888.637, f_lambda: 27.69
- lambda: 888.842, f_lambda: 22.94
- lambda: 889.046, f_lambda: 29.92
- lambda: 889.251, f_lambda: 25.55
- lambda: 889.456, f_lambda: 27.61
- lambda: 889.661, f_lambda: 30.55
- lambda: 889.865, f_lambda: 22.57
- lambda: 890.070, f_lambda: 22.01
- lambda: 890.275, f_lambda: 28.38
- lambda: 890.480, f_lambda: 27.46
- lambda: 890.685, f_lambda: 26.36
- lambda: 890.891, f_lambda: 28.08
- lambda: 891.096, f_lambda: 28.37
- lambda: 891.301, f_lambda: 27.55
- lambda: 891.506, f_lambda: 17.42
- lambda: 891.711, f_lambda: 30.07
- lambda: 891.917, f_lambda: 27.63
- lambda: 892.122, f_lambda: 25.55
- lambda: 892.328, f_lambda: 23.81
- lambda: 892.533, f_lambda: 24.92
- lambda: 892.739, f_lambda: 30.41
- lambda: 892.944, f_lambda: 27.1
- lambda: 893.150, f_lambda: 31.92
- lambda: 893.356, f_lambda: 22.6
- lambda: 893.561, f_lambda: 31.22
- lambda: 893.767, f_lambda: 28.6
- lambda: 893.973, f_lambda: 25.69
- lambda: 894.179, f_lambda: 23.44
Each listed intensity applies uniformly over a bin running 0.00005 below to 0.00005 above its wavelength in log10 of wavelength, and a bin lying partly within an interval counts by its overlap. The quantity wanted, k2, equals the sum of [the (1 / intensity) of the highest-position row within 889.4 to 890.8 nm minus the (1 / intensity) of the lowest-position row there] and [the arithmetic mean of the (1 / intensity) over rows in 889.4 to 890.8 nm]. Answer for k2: 0.040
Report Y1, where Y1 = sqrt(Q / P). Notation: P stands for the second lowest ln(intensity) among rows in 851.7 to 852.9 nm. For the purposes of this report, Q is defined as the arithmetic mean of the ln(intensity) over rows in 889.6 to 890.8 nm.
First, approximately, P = 3.18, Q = 3.26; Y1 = 1.013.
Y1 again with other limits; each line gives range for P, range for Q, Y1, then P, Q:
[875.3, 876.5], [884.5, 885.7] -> 1.020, 3.14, 3.27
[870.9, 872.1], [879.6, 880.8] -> 1.050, 3.00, 3.31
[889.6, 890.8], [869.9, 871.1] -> 1.010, 3.12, 3.18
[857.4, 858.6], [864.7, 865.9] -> 1.004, 3.10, 3.12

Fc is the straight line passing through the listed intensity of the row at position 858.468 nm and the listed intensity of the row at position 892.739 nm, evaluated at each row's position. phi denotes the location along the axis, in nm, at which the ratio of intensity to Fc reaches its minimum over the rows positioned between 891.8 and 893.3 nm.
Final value 892.328 nm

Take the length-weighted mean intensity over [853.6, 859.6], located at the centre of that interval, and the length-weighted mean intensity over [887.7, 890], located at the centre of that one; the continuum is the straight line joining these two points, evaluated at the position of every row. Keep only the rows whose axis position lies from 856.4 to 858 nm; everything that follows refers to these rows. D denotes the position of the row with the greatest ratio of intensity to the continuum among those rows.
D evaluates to 857.283 nm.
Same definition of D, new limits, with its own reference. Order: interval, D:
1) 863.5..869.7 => 869.610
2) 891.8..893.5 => 893.150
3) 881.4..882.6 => 882.113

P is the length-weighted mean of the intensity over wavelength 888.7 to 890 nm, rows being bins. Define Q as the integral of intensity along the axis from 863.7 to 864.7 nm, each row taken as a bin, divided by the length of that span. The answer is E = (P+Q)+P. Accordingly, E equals 78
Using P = 26.5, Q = 25.1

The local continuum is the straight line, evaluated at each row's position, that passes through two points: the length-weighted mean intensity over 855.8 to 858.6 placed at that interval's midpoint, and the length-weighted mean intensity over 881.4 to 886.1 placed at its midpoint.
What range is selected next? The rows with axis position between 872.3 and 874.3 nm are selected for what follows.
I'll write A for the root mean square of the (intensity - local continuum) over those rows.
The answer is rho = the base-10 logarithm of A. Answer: 1.2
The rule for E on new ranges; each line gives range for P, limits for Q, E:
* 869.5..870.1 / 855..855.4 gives 98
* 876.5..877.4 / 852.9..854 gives 75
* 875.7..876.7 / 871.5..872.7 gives 83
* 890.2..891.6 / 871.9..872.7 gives 80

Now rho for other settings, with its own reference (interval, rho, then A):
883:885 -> 0.5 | 2.8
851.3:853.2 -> 0.5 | 2.9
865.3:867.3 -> 0.7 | 5.0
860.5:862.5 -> 1.1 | 12.7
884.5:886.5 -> 0.2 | 1.7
